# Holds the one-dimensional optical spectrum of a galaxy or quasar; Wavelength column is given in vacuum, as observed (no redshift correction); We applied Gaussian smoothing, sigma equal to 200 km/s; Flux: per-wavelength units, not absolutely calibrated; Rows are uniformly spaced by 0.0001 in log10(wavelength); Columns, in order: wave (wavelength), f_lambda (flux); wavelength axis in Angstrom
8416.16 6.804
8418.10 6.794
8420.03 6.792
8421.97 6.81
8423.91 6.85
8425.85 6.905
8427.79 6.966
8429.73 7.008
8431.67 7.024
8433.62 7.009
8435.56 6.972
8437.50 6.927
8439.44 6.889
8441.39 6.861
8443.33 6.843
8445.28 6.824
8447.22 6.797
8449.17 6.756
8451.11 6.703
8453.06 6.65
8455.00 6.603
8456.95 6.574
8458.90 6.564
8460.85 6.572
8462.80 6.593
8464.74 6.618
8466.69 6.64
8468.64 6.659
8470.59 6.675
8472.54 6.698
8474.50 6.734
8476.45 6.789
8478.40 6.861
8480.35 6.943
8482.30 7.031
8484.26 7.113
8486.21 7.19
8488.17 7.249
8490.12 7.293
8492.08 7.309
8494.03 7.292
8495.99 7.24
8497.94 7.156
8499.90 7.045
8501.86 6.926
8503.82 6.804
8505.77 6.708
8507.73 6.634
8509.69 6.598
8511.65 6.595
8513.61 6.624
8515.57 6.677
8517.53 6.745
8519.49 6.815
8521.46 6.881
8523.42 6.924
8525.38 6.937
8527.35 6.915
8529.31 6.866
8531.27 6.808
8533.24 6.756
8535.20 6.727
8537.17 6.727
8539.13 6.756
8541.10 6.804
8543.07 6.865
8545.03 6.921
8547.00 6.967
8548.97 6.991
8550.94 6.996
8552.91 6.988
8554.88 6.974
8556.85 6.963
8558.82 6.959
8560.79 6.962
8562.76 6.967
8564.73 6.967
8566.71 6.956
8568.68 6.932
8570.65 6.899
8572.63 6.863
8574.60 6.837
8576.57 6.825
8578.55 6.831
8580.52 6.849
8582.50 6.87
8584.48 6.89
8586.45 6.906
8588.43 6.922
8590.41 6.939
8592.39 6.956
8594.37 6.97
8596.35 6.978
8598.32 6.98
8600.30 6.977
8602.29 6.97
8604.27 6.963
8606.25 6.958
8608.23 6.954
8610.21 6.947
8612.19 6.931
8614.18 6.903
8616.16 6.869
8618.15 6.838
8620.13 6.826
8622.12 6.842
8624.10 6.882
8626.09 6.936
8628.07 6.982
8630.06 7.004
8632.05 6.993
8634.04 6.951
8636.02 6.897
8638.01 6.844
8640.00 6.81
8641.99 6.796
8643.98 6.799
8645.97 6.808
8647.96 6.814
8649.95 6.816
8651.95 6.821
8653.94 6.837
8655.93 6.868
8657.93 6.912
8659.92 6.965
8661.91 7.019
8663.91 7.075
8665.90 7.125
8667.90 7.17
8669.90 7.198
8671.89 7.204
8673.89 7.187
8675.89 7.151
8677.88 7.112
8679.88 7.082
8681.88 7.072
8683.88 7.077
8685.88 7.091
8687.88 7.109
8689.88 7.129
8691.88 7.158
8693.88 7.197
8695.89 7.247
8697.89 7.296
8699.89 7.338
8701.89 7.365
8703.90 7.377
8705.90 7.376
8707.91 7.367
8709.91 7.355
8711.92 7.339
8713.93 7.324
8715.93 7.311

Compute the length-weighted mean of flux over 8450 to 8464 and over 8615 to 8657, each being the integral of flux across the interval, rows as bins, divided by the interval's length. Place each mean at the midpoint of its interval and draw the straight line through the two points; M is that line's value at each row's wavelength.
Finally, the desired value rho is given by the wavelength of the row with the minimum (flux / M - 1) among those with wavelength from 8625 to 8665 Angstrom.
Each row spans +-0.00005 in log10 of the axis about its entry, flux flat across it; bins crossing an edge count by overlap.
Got 8641.99 Angstrom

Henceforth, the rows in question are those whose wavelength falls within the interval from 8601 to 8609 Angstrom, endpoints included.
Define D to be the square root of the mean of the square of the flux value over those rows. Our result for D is 6.96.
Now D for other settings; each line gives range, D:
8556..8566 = 6.96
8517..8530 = 6.87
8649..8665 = 6.91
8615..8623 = 6.84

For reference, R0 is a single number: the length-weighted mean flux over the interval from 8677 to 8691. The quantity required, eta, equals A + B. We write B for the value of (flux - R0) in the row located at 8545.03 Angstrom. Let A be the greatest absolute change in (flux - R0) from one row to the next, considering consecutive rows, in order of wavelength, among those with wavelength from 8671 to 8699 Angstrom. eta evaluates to -0.12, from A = 0.050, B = -0.17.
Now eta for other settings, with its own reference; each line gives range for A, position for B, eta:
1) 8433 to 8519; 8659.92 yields -0.01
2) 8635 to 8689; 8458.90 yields -0.48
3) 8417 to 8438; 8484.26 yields 0.08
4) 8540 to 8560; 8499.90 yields 0.01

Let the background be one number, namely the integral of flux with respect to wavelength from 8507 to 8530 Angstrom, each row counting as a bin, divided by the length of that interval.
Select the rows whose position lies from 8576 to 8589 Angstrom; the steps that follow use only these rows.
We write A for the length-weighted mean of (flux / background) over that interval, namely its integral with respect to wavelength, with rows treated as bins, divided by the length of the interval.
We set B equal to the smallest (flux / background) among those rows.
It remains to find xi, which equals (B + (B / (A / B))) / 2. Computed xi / 1.01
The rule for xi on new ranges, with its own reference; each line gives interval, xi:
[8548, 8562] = 1.03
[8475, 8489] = 0.99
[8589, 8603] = 1.02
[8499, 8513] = 0.96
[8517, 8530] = 0.99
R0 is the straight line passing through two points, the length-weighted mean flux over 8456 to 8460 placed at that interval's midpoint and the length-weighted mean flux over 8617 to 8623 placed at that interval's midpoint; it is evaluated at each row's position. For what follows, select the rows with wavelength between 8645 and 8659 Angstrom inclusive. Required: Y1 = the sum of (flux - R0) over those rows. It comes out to -0.30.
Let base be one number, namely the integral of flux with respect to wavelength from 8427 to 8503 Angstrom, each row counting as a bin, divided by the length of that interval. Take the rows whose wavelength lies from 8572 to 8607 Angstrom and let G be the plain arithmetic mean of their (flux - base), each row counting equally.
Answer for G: 0.03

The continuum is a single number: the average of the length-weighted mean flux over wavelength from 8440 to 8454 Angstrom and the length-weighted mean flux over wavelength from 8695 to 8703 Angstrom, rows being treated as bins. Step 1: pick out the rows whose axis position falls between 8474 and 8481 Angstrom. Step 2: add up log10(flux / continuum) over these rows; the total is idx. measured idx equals -0.05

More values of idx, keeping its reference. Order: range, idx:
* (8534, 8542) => -0.07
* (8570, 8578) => -0.05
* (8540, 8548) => -0.04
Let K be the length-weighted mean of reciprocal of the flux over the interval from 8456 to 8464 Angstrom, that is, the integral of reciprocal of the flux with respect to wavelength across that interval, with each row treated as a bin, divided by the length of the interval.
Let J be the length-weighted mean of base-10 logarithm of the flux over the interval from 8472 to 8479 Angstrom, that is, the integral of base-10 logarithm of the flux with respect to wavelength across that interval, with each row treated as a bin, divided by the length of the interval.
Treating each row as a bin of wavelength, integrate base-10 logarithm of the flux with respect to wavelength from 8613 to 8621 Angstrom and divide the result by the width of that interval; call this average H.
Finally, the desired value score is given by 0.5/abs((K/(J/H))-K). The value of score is 455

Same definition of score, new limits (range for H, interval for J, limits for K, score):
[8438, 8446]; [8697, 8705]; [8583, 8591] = 97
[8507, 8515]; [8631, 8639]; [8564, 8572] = 146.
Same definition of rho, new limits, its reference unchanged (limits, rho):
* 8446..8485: 8458.90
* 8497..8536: 8511.65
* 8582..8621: 8620.13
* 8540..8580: 8576.57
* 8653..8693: 8653.94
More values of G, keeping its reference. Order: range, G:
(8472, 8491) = 0.10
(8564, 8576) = 0.02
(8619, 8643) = 0.01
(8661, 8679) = 0.25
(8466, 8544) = -0.01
